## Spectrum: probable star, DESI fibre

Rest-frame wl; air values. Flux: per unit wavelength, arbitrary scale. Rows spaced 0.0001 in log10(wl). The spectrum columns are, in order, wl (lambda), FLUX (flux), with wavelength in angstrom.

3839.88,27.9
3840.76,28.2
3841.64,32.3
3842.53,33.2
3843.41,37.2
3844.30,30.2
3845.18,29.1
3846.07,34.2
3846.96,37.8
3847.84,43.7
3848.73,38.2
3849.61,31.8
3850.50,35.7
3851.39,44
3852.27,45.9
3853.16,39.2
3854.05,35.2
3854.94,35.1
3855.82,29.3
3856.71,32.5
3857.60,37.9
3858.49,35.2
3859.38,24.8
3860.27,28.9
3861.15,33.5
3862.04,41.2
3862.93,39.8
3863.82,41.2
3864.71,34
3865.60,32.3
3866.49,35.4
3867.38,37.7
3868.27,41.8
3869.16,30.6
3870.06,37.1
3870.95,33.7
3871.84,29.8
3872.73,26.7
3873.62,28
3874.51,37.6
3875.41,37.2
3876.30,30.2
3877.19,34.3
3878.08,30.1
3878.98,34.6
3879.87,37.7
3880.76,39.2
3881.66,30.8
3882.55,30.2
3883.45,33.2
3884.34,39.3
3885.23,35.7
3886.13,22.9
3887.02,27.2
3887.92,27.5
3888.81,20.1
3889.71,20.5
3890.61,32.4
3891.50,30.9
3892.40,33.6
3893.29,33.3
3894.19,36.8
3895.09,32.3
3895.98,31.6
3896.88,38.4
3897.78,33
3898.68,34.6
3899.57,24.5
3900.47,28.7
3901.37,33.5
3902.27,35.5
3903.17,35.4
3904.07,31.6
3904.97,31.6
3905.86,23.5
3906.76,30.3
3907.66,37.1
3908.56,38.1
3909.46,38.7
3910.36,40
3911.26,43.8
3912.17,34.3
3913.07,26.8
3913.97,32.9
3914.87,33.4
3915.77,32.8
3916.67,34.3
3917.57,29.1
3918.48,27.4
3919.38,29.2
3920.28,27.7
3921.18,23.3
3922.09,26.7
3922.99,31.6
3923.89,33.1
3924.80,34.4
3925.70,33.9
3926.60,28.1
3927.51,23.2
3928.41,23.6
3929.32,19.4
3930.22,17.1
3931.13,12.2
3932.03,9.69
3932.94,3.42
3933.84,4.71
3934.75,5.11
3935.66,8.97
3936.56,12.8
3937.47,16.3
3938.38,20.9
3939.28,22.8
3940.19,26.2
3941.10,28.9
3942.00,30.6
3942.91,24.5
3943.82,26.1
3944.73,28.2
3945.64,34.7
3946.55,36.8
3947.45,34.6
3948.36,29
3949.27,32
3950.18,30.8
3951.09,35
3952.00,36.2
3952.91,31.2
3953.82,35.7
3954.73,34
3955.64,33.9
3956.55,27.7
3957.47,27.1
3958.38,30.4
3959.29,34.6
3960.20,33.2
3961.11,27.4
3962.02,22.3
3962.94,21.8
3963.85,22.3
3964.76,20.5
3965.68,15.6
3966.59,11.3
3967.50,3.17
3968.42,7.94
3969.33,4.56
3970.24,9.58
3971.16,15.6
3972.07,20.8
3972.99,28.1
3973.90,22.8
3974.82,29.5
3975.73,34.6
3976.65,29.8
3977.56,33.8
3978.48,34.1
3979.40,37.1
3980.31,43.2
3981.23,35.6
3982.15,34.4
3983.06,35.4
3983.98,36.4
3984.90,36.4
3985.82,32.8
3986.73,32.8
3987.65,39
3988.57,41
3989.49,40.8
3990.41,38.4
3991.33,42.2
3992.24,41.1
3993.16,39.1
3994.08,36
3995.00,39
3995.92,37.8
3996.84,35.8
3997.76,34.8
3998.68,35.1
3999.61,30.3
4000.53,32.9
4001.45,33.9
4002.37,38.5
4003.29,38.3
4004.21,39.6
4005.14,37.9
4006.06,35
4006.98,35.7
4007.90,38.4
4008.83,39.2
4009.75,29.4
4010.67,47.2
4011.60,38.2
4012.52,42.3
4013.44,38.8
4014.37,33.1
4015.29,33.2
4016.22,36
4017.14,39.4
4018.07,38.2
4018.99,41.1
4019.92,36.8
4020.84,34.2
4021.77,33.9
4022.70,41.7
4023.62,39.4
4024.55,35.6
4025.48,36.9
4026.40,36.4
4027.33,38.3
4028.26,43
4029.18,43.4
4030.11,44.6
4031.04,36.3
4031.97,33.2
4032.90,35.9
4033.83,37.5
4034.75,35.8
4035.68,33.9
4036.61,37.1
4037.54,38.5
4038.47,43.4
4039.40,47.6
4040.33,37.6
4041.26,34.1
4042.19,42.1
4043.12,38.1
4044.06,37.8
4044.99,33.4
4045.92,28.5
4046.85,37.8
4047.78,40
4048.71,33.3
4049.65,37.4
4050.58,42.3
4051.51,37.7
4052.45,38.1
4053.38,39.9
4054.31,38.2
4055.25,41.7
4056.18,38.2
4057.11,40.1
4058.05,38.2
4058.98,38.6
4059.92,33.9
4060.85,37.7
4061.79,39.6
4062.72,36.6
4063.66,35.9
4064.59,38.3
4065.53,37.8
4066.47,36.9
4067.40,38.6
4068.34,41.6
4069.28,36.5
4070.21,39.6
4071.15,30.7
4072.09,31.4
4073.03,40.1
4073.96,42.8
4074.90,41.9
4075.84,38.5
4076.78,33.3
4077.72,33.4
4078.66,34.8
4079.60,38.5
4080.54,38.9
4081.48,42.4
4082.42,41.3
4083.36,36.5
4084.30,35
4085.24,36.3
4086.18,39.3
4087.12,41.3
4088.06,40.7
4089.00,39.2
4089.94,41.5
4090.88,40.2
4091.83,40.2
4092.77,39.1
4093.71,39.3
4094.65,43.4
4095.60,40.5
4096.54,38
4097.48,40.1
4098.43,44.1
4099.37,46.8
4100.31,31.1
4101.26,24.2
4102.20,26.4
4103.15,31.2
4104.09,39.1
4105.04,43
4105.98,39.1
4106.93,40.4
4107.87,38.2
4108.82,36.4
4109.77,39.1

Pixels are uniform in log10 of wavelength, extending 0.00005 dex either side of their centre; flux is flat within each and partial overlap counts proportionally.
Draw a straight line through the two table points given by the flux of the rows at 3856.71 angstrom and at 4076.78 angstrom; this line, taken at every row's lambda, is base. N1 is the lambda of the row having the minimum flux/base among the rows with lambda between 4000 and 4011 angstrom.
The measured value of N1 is 4009.75 angstrom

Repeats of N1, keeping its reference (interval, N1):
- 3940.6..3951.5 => 3942.91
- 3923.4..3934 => 3932.94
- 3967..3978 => 3967.50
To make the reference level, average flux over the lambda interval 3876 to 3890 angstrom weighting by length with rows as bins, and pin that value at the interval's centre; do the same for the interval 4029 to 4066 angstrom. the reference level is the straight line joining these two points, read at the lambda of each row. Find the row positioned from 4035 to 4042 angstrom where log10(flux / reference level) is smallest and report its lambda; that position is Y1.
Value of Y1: 4041.26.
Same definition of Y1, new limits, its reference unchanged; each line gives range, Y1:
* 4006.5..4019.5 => 4009.75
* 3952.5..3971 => 3967.50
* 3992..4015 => 4009.75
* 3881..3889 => 3888.81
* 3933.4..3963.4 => 3933.84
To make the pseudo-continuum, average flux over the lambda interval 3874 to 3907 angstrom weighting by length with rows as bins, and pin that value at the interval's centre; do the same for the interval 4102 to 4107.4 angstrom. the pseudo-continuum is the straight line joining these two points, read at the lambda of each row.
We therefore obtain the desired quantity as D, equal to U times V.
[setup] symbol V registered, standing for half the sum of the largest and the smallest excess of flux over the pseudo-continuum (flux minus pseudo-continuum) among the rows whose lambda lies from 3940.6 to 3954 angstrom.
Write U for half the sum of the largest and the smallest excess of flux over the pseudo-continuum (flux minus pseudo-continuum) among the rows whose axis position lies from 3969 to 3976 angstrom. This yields 36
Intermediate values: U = -14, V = -2.5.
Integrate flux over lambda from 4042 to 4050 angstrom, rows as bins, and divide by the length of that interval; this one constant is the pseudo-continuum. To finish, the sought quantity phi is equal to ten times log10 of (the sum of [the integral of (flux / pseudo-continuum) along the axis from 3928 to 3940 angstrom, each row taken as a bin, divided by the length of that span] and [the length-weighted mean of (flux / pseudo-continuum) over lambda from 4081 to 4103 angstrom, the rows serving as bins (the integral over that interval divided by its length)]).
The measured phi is 1.59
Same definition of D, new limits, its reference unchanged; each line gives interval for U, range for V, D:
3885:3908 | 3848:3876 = -12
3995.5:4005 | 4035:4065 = 1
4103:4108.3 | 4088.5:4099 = 0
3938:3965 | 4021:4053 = -12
